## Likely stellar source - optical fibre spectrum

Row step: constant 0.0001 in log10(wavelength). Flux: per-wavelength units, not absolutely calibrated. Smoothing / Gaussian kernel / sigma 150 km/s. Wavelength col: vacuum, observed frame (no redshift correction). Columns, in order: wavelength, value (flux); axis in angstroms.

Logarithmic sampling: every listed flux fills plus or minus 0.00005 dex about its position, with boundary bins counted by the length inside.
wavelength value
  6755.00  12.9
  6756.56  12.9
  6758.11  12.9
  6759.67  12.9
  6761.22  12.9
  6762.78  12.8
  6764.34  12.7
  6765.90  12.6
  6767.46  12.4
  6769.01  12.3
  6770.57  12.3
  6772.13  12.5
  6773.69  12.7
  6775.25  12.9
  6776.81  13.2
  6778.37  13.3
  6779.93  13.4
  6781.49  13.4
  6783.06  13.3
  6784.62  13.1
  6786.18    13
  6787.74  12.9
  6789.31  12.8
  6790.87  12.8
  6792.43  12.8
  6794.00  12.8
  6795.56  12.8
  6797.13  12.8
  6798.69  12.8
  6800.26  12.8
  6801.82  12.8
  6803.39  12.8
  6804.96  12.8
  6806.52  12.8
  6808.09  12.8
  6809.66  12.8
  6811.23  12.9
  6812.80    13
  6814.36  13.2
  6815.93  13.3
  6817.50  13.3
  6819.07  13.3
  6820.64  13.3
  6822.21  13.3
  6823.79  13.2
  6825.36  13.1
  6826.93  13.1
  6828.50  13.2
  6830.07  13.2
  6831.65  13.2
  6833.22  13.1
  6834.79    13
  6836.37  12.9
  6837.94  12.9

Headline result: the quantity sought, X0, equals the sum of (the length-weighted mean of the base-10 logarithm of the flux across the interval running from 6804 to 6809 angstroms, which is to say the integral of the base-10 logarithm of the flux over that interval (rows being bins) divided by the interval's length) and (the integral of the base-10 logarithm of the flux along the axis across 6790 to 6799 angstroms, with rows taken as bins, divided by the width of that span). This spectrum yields 2.21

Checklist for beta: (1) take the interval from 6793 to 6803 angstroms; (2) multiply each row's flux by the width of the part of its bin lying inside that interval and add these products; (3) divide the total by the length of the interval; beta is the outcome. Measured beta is 12.8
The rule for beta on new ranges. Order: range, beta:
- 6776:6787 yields 13.2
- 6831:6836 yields 13.1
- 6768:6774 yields 12.4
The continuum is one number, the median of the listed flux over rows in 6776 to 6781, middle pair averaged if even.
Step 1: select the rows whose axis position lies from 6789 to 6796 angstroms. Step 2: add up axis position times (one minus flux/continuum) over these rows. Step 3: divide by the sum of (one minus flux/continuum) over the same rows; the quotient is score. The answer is 6792.4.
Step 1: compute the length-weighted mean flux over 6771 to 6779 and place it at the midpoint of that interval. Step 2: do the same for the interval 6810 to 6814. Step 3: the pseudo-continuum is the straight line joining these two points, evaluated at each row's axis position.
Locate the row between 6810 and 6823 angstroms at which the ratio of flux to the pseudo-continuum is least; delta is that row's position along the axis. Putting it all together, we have 6811.23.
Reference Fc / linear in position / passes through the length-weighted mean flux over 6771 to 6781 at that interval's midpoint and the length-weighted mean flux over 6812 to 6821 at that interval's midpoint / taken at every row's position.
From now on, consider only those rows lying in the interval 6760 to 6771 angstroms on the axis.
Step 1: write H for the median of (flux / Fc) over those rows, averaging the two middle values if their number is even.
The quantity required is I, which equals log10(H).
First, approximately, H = 0.97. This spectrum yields -0.011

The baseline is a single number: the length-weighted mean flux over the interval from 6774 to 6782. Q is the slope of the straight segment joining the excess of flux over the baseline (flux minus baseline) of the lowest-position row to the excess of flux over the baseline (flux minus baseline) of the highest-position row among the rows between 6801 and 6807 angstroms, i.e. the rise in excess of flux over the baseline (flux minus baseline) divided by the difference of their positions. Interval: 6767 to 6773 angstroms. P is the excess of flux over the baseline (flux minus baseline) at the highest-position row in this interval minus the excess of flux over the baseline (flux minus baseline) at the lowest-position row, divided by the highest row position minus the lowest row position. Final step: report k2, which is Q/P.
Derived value 0.0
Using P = 0.02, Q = 0.000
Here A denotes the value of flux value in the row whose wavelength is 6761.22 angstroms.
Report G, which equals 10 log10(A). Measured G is 11.1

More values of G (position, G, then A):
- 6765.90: 11.0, 12.6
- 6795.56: 11.1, 12.8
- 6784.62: 11.2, 13.1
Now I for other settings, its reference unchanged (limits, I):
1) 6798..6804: -0.012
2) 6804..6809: -0.013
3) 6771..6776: -0.009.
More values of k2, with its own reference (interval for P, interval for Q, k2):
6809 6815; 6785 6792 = -0.5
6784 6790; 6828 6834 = 0.3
